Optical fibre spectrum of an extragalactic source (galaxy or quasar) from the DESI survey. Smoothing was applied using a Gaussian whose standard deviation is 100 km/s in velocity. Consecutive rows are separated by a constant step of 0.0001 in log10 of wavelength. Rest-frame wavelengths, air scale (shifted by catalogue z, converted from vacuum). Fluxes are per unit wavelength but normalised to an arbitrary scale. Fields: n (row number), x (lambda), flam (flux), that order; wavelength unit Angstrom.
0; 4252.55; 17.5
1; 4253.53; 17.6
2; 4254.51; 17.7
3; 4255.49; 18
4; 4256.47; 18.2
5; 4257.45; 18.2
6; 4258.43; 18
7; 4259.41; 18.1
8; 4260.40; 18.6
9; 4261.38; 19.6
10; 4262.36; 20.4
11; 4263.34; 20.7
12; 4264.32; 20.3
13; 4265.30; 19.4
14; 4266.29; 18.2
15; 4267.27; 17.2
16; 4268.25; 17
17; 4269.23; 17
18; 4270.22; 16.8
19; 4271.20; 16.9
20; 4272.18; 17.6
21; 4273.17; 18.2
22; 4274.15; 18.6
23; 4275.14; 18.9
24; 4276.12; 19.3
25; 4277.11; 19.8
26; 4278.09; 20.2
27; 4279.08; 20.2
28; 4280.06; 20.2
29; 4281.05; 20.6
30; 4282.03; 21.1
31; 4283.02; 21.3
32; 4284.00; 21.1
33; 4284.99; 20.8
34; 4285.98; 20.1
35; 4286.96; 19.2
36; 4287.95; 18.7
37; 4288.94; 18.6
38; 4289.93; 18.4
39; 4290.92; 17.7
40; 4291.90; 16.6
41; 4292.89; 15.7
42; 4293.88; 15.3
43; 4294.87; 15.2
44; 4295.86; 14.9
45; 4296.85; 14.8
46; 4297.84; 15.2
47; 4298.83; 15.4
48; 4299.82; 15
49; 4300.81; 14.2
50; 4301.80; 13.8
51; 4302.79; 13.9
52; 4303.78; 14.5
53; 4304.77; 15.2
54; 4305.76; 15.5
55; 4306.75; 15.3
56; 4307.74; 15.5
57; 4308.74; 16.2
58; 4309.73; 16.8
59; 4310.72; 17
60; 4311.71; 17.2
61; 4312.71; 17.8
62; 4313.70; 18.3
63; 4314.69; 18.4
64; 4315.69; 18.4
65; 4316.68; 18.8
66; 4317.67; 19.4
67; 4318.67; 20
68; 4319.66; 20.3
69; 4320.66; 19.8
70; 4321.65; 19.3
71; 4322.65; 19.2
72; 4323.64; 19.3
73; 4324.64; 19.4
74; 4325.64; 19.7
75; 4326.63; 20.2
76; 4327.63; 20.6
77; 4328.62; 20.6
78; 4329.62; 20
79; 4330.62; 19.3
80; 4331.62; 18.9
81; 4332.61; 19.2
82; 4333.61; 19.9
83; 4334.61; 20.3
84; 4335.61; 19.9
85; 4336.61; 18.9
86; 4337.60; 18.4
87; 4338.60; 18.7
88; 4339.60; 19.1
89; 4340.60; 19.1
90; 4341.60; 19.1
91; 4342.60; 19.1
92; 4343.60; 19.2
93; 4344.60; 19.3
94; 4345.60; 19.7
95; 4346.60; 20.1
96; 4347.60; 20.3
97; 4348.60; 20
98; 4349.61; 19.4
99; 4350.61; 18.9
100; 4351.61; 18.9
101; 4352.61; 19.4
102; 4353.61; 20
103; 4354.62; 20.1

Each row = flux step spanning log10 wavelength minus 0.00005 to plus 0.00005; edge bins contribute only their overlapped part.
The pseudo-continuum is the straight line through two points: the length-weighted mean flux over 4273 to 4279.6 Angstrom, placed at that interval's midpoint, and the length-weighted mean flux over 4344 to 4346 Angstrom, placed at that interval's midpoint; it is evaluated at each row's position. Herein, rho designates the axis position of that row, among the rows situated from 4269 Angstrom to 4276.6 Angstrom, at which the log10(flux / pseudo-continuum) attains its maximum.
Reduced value 4276.12 Angstrom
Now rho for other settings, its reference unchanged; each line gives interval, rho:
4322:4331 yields 4327.63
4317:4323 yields 4319.66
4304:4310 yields 4309.73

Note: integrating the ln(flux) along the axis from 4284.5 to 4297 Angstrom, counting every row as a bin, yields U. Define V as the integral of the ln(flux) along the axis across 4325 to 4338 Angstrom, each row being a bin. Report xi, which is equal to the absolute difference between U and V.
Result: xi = 3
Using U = 36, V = 39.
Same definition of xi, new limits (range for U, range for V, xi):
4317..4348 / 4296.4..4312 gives 50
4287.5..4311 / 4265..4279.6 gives 22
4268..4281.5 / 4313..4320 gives 19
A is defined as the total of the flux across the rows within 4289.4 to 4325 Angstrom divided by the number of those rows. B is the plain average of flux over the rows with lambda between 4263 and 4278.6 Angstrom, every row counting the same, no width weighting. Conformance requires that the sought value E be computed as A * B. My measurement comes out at 312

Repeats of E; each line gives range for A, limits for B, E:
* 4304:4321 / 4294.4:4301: 264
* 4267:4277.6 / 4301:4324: 312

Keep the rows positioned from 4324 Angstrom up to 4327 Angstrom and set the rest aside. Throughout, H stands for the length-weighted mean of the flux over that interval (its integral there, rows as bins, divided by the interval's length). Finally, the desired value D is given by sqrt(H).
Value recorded 4.44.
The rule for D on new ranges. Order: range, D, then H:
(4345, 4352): 4.43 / 19.6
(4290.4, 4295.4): 4.01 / 16.1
